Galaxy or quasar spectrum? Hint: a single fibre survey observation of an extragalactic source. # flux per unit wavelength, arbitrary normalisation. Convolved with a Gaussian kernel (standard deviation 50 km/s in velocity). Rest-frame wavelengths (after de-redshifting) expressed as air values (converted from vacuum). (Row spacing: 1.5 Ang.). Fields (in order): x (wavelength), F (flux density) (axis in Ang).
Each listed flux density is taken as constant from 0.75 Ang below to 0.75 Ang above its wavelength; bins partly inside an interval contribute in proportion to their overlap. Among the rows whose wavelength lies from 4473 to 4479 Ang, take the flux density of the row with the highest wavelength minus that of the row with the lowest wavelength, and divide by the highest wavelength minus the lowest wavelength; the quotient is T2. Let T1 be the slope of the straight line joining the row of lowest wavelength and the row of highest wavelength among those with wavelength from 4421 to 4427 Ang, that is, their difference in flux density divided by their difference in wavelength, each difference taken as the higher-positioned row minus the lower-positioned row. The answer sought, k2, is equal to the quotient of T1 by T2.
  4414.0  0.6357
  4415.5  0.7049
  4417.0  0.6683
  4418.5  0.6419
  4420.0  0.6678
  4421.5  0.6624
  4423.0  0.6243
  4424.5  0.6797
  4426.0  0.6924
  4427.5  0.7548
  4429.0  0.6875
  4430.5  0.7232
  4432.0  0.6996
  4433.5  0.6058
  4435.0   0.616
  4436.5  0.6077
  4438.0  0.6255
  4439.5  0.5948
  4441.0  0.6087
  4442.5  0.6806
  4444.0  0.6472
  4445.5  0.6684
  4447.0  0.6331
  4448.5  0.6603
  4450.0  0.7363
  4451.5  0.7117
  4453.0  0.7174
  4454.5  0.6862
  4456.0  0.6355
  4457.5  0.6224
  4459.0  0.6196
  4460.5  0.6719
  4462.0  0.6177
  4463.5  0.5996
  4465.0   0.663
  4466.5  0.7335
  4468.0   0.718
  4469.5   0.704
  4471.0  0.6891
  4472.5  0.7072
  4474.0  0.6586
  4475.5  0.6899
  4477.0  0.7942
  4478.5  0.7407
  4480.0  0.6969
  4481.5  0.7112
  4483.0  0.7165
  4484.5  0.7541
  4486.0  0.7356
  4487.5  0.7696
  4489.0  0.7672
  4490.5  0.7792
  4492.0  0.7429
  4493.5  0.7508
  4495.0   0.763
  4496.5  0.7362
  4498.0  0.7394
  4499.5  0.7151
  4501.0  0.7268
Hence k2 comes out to 0.4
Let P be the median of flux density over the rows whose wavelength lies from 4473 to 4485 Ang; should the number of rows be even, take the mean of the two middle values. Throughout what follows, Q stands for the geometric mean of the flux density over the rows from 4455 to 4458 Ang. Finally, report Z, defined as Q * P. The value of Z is 0.45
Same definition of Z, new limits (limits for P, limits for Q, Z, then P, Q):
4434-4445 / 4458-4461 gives 0.40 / 0.62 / 0.65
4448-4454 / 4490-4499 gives 0.54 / 0.71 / 0.75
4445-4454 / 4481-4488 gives 0.51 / 0.69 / 0.74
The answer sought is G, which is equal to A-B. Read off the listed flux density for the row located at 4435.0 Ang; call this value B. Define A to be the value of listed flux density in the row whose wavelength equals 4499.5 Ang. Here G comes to 0.10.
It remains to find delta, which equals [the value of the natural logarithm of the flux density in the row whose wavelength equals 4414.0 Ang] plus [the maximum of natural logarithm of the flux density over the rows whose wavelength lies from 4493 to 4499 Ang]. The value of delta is -0.72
